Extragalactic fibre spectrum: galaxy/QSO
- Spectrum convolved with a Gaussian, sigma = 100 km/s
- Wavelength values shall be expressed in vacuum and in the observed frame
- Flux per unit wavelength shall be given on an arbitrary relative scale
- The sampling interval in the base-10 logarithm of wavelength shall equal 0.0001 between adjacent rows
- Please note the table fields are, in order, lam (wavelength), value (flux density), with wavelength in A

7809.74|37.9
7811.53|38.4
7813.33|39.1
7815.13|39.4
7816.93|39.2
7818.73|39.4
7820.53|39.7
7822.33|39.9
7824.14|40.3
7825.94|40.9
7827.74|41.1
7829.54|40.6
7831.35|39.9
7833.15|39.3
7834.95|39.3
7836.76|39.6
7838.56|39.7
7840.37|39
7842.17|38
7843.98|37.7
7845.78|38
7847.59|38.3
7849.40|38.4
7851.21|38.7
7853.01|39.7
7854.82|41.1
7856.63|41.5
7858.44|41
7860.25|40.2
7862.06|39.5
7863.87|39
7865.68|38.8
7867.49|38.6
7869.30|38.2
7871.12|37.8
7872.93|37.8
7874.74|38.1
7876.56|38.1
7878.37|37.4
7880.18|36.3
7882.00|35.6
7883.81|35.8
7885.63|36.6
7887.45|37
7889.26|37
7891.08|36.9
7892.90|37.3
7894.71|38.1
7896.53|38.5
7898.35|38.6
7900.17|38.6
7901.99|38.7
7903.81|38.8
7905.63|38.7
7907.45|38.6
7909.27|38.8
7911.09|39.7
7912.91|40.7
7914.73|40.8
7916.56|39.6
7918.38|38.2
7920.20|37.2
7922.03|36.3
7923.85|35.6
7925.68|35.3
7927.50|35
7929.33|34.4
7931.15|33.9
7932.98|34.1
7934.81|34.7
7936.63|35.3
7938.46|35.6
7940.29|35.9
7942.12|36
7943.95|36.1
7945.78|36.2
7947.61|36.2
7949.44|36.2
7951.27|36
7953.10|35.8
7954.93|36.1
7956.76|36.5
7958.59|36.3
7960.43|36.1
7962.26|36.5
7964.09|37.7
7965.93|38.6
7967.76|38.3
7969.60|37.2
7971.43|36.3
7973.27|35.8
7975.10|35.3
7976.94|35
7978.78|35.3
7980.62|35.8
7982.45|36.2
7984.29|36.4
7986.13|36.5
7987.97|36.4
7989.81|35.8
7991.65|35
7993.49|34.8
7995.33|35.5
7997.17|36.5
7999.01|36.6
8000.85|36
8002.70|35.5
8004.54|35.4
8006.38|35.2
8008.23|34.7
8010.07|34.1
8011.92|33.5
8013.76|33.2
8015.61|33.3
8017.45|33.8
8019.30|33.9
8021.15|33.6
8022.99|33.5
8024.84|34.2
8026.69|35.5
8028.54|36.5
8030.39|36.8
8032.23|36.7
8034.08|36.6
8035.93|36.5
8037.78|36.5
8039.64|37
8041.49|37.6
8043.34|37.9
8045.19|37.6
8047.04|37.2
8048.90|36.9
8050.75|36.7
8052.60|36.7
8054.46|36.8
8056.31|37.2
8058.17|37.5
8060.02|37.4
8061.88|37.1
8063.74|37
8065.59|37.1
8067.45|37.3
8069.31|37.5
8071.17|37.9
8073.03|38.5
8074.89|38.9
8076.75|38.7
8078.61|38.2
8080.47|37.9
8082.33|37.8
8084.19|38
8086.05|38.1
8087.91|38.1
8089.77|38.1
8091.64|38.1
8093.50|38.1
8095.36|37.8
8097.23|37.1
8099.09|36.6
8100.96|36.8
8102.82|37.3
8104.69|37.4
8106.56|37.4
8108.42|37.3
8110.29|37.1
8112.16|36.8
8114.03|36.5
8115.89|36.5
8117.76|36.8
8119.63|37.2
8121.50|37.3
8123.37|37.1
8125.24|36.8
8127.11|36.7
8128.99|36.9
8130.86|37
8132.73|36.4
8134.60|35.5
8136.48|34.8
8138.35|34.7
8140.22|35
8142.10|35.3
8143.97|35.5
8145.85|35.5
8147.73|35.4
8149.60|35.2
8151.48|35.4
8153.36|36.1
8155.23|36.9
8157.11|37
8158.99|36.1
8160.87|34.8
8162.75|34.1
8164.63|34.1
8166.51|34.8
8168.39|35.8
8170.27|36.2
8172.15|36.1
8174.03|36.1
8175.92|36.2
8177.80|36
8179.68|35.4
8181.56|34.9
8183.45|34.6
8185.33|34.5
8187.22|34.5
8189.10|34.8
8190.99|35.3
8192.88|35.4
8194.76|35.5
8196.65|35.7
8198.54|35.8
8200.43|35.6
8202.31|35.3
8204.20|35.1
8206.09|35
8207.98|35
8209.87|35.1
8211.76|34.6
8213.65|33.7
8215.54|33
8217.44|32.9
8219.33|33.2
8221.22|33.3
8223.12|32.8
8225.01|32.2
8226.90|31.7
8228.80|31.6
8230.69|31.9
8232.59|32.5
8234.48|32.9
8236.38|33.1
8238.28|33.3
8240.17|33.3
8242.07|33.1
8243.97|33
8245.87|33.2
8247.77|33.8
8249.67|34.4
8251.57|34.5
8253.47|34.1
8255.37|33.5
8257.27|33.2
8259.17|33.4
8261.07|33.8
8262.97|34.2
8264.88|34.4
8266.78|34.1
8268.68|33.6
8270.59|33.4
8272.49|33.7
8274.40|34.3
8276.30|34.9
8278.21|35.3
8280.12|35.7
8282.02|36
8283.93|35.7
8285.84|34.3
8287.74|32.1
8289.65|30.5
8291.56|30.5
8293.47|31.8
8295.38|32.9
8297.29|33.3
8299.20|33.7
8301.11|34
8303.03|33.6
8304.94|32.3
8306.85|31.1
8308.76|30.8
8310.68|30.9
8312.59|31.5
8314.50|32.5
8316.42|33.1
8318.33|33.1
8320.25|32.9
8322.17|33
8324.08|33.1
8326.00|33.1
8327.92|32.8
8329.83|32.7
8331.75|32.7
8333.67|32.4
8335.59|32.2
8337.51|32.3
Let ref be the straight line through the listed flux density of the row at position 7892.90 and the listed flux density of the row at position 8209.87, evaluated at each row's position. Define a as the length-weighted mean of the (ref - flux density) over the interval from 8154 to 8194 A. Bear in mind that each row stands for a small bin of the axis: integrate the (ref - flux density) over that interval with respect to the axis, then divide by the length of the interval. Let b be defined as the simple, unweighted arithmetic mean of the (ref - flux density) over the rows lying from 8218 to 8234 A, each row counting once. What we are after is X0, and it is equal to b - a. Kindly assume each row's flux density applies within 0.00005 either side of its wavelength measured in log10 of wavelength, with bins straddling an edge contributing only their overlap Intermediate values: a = -0.07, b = 2.6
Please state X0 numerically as 2.7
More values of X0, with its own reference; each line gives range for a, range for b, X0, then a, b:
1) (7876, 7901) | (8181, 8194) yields 0.3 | 0.07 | 0.4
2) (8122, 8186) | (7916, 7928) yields 0.6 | -0.20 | 0.4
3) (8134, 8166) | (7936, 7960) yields 0.8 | 0.15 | 0.9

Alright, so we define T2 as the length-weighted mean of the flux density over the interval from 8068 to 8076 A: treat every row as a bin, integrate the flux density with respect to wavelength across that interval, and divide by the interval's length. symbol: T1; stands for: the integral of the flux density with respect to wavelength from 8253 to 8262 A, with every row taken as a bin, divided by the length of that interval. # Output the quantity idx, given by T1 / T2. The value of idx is 0.88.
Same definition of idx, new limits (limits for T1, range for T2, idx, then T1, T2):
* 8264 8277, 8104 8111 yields 0.91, 34.1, 37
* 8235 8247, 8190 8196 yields 0.94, 33.1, 35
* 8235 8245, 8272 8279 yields 0.96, 33.1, 35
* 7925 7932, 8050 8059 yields 0.94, 34.7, 37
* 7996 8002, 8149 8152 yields 1.03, 36.3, 35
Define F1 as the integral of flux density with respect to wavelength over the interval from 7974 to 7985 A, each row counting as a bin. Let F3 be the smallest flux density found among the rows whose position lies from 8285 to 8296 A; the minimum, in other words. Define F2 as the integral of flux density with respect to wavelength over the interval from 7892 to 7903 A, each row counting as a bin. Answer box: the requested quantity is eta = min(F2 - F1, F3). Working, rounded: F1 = 392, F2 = 421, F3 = 30.5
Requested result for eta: 29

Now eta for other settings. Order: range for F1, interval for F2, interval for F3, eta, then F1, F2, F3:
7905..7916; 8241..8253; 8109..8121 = -31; 435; 404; 36.5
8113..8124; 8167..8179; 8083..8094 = 26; 406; 432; 38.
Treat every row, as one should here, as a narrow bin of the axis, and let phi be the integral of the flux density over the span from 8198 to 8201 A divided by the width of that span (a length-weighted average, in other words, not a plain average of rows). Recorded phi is 35.7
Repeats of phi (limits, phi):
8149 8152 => 35.3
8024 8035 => 36.1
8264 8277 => 34.1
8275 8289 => 34.8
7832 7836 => 39.4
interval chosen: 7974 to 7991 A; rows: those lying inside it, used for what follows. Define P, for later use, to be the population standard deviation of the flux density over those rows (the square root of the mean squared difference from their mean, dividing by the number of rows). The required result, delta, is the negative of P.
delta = -0.53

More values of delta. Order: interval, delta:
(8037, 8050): -0.45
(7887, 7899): -0.69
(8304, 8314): -0.55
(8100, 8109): -0.22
